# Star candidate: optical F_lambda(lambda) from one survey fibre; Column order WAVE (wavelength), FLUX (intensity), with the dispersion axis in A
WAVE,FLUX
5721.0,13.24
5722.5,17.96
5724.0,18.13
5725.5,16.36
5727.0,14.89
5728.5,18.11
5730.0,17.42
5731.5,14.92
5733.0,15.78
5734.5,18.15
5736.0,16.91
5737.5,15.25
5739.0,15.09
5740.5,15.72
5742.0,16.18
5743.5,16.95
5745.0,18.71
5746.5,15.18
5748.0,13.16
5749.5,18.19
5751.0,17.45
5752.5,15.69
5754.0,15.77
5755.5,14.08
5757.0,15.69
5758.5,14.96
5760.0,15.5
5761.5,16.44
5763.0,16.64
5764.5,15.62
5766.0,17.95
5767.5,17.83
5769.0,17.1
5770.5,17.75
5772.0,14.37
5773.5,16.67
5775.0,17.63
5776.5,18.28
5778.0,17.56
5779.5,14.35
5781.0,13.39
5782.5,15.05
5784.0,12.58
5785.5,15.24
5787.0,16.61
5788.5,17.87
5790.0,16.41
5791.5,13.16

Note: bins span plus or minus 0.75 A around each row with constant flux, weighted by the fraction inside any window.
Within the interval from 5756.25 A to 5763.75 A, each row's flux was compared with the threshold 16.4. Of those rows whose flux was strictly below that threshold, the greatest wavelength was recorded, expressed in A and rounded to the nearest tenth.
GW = 5760.0 A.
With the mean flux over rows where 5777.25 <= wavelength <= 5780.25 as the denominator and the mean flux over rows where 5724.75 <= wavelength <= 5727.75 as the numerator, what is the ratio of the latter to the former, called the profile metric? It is 0.98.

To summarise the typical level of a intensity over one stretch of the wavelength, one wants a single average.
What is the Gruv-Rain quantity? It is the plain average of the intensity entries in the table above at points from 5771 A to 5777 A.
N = 16.7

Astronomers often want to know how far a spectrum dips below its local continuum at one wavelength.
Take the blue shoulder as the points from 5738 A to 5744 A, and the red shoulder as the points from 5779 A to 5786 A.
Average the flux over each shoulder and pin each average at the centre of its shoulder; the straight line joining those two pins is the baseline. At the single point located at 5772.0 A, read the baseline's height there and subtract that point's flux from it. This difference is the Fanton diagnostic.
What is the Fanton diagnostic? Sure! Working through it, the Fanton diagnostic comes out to 0.2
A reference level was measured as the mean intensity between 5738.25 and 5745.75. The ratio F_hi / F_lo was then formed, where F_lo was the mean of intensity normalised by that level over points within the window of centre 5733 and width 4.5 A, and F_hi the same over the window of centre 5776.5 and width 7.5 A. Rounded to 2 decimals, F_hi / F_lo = 1.04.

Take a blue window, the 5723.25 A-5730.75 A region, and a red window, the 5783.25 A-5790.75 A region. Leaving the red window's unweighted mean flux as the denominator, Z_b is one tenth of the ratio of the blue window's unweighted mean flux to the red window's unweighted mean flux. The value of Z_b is 0.108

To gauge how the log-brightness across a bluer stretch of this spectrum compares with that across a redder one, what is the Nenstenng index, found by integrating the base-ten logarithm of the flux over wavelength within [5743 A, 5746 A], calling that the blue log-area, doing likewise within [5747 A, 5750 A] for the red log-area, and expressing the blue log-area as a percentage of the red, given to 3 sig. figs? 105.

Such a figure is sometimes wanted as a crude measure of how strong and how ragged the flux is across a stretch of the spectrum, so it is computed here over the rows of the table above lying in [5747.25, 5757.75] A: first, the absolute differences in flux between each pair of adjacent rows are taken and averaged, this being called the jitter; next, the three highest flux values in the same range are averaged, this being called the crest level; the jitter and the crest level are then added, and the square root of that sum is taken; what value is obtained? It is 4.35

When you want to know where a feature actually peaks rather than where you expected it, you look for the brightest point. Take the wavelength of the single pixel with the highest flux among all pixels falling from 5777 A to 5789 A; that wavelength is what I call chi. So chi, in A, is 5788.5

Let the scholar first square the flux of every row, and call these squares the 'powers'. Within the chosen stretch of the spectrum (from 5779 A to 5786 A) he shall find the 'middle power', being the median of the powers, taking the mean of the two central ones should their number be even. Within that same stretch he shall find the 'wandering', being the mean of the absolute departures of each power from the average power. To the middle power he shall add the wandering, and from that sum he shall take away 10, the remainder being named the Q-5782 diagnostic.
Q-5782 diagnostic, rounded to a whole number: 221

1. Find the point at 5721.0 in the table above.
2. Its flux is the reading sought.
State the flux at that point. 13.24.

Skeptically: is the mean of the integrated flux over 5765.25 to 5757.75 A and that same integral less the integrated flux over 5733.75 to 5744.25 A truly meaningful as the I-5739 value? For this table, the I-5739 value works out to 33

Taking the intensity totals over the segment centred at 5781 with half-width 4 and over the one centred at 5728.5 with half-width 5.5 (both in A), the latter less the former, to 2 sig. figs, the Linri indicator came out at 43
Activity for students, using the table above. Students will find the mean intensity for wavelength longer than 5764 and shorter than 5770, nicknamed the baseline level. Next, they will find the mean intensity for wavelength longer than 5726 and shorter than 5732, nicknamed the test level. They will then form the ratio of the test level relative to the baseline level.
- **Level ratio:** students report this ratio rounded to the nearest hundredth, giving 0.95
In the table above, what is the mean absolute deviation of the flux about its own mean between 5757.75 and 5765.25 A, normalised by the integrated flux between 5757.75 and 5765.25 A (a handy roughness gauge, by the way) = 0.0048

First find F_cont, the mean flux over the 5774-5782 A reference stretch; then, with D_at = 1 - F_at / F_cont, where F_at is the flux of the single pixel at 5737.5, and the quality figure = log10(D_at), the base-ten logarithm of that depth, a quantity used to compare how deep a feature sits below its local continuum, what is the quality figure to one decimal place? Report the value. -1.2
